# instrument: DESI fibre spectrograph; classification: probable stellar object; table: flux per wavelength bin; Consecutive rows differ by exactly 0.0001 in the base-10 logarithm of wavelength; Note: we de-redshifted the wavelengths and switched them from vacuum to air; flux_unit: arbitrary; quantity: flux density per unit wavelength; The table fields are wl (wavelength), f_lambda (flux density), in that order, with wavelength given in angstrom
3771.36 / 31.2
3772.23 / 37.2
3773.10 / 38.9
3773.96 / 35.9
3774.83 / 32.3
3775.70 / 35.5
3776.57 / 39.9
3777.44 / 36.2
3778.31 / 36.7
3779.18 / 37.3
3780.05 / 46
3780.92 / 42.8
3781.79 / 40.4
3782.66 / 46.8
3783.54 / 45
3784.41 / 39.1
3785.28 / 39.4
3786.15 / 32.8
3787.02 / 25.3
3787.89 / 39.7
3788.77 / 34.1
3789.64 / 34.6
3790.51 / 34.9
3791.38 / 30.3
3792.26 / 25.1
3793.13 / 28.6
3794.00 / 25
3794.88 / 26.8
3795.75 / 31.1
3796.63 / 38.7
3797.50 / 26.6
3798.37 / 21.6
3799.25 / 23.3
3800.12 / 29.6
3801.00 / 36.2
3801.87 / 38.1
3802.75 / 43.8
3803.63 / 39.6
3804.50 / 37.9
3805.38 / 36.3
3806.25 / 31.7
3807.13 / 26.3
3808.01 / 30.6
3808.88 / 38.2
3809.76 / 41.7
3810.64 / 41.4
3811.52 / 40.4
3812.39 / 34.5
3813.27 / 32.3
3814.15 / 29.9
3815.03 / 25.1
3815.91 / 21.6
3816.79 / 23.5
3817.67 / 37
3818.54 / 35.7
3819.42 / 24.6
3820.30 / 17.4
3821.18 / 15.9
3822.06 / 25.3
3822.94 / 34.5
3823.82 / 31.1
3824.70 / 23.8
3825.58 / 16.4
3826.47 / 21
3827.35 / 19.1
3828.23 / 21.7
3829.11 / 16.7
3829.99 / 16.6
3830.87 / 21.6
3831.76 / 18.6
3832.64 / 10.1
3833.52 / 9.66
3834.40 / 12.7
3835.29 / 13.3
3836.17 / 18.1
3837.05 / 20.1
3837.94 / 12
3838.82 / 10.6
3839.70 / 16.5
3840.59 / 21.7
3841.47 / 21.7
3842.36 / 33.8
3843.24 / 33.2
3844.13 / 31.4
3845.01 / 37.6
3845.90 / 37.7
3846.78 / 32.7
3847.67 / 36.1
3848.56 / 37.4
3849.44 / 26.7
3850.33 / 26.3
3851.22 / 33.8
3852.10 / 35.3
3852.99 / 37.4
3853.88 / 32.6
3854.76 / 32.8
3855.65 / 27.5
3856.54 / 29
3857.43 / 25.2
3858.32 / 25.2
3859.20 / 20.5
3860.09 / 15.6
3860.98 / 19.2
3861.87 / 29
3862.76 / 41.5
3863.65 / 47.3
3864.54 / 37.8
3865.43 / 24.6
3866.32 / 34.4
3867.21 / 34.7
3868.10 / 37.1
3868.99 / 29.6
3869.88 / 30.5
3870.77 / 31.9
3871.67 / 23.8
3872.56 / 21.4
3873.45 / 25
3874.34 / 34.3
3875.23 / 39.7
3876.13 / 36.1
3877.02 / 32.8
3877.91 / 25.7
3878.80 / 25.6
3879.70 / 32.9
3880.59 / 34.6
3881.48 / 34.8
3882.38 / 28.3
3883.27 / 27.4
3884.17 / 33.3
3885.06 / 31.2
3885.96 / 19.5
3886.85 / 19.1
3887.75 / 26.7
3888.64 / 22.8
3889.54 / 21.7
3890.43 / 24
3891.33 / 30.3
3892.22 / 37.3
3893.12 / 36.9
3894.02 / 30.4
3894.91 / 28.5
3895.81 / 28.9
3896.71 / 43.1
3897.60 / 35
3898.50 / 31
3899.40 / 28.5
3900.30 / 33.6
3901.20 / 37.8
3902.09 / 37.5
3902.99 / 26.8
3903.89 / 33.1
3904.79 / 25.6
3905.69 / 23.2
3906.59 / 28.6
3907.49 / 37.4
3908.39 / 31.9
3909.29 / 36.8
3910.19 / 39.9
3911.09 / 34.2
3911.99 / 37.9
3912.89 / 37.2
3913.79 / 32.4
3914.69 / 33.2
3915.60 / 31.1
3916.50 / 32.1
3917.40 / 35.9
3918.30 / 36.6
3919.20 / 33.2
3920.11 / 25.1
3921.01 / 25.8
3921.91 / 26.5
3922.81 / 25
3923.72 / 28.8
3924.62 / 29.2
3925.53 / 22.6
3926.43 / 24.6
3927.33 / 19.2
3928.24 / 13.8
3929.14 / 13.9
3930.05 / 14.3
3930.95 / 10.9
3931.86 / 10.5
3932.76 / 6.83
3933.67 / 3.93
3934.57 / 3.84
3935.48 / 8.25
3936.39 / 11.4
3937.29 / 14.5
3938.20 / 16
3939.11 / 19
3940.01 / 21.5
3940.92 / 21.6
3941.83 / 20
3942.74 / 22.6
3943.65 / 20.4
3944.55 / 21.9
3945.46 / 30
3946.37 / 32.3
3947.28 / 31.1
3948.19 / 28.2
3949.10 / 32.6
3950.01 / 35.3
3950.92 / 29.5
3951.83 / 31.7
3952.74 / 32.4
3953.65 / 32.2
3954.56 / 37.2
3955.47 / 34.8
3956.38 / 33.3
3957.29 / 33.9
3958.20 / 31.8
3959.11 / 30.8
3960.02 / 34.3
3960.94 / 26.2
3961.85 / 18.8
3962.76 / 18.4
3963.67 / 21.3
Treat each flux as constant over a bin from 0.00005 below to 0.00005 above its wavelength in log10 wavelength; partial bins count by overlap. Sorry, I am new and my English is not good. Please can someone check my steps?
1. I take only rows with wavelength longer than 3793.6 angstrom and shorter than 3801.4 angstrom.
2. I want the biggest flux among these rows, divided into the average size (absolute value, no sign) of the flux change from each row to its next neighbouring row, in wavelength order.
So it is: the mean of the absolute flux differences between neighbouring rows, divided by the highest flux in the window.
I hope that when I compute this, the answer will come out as 0.15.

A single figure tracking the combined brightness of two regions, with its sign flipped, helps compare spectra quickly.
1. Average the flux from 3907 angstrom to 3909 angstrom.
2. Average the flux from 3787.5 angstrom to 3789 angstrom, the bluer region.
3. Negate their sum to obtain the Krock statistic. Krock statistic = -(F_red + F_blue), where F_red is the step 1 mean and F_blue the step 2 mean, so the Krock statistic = -72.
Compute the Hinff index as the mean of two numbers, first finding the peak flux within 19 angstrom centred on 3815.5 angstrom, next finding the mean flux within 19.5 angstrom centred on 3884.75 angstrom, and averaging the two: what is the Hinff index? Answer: 35.6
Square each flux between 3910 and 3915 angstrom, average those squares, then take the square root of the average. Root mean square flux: 35.9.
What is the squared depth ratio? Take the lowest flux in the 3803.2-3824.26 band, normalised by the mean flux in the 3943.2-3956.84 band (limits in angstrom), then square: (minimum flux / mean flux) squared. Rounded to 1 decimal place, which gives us 0.3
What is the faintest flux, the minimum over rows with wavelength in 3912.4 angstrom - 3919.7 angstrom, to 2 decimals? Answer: 31.10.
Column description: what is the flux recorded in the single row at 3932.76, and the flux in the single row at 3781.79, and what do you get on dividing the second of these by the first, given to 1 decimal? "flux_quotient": 5.9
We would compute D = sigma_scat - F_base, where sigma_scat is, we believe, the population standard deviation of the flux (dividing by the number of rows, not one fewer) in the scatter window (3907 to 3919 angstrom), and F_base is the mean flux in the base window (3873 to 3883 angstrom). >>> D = -29.1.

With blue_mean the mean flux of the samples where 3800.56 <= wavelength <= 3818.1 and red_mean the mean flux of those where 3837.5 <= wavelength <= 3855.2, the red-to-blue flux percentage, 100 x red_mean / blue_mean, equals 86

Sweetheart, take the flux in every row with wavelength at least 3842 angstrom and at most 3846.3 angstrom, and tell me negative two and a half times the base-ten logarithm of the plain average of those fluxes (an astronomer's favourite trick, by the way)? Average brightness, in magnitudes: -3.85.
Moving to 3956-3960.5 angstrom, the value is -3.79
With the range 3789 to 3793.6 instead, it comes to -3.72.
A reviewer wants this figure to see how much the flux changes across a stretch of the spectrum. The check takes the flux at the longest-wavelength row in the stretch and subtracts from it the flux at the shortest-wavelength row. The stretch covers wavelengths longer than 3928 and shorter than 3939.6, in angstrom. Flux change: 5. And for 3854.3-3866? -8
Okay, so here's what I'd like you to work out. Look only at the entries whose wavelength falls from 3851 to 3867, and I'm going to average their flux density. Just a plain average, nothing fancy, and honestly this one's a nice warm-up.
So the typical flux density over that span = 30.5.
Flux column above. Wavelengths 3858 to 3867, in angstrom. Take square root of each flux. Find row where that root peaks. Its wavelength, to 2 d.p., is 3863.65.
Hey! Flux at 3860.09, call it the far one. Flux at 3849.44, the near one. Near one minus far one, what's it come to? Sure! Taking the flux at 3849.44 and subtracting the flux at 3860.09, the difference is 11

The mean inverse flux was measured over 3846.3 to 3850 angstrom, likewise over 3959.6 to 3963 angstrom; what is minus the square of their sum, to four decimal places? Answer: -0.0055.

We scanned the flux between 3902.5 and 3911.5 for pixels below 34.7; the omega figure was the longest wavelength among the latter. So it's 3911.09 angstrom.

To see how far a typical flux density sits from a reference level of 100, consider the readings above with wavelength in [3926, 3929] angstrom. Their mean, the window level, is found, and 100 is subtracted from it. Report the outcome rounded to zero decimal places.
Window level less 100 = -81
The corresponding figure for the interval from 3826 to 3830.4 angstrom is -81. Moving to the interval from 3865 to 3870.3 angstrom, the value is -68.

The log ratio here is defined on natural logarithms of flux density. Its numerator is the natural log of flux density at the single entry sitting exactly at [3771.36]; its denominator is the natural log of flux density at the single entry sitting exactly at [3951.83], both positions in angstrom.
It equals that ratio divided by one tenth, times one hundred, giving 995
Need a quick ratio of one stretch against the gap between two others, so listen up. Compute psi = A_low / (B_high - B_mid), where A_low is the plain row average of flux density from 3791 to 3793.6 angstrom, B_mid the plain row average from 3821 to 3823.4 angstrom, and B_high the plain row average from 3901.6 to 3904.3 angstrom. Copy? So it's 4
